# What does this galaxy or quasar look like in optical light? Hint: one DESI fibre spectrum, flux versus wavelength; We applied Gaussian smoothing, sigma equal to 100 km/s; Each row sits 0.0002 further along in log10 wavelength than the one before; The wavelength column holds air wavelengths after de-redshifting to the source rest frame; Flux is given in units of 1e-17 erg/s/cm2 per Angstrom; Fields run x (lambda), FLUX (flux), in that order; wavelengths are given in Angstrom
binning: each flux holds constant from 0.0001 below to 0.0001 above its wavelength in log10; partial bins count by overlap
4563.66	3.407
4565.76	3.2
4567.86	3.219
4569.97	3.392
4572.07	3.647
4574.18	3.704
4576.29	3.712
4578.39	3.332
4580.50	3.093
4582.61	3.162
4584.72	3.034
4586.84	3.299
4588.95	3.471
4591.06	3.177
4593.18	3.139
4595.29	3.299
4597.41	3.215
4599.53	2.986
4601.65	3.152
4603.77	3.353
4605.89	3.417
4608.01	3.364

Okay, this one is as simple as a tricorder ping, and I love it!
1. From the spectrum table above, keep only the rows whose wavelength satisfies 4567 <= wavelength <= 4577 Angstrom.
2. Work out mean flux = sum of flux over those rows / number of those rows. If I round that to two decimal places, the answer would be 3.53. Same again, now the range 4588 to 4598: 3.26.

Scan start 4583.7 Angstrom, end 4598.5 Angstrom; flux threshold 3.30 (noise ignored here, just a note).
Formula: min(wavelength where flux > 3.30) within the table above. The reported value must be 4588.95 Angstrom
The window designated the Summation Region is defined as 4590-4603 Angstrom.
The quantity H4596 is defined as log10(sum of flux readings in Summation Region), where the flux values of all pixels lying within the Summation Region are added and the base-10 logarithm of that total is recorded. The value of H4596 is 1.28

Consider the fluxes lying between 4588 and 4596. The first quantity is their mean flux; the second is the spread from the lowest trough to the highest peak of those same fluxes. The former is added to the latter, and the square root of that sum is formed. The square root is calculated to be 1.90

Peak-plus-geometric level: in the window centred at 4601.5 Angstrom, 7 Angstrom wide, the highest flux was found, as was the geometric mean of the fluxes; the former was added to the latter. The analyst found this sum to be 6.5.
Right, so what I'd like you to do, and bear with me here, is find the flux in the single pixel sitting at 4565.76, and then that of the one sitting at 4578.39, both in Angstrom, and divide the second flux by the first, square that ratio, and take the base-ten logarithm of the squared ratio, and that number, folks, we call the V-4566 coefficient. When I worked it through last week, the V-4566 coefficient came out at 0.035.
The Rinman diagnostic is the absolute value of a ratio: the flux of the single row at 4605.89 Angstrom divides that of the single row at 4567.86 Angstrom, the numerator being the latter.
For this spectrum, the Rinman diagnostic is 0.94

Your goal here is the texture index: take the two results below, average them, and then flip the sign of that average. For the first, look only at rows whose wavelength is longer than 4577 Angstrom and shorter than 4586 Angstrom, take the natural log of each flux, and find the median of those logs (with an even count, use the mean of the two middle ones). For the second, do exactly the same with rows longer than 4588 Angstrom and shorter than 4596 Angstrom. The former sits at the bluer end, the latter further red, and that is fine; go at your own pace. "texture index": -1.16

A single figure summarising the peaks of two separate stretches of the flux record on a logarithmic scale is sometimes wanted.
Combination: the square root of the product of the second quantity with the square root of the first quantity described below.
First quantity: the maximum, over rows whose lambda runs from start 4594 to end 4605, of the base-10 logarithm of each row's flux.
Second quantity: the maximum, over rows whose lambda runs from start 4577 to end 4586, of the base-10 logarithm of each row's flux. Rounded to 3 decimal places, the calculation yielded 0.616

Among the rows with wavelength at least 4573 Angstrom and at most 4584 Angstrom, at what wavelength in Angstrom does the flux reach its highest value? 4576.29 Angstrom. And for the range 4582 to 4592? 4588.95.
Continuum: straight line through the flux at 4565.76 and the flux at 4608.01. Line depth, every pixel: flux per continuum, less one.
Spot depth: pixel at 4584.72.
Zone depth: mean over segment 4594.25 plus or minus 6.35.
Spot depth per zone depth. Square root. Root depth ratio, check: 1.6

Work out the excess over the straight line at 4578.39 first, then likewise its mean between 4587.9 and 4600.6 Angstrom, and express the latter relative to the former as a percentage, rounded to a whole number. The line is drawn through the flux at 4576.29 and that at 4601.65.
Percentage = 30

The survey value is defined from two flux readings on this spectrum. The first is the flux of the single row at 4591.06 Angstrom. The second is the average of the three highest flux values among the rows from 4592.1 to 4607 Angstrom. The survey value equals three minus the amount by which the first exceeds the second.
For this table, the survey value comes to 3.18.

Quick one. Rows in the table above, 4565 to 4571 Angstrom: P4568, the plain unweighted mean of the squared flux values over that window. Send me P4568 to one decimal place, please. 10.7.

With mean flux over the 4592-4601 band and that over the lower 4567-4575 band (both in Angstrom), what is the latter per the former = 1.105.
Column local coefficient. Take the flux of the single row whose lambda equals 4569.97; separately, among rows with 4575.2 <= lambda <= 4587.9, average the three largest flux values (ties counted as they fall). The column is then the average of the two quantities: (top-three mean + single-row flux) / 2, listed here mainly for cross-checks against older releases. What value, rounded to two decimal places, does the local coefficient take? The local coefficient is 3.42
